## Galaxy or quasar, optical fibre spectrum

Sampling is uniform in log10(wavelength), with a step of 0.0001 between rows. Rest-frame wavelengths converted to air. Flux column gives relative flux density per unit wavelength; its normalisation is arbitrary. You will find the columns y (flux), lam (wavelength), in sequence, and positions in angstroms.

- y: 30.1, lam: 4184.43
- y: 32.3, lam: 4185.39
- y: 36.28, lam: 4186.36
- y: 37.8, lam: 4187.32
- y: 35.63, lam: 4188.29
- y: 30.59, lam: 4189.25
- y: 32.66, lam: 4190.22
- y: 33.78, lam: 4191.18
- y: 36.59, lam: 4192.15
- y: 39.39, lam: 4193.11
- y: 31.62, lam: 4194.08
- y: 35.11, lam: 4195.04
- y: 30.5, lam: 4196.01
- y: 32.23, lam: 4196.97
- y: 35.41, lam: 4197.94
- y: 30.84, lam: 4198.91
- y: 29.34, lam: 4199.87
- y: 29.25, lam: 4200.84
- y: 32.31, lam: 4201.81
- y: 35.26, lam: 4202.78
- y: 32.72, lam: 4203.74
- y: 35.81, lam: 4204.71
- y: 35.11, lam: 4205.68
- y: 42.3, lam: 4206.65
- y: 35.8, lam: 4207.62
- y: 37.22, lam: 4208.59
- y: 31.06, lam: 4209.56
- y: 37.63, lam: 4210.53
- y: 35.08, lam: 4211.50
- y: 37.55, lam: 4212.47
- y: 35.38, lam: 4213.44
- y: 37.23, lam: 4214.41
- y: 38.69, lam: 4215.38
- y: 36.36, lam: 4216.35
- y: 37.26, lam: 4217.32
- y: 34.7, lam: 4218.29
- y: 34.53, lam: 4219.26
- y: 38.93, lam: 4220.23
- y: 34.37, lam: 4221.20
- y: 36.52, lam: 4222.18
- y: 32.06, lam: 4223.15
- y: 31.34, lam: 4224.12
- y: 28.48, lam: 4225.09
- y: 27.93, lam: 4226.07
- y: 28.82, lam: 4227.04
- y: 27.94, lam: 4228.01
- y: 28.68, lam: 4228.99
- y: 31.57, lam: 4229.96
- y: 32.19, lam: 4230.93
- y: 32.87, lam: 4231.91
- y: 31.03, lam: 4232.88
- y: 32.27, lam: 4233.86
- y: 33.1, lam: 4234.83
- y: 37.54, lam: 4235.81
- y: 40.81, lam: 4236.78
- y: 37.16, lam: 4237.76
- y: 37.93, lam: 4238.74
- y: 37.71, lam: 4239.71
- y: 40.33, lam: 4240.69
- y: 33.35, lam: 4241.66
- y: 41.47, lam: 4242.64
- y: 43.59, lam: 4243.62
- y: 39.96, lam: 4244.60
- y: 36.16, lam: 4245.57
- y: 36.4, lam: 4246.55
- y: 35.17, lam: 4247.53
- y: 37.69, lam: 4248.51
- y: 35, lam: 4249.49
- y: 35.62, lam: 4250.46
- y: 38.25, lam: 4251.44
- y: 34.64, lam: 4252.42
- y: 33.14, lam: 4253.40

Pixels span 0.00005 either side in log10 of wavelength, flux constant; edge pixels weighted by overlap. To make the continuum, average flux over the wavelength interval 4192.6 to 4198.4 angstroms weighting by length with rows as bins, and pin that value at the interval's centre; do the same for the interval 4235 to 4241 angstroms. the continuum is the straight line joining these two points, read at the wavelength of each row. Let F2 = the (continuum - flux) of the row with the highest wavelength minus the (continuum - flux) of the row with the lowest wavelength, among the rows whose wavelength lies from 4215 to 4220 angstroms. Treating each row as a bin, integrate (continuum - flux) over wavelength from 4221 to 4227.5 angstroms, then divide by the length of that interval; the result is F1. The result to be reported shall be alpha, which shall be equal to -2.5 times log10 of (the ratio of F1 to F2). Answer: -0.2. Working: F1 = 5.6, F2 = 4.5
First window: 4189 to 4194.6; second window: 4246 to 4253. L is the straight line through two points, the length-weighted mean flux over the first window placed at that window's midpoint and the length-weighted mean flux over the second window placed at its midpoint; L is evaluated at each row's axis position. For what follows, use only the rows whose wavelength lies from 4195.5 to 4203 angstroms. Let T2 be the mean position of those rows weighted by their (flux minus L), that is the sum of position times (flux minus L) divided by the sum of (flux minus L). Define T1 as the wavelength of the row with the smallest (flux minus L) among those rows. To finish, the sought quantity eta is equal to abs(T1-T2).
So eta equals 1.7 angstroms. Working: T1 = 4200.84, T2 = 4199.1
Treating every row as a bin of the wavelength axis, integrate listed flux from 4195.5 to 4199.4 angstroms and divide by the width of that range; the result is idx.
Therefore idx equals 32.3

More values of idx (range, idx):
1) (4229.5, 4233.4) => 31.9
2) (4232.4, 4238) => 35.2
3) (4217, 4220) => 35.7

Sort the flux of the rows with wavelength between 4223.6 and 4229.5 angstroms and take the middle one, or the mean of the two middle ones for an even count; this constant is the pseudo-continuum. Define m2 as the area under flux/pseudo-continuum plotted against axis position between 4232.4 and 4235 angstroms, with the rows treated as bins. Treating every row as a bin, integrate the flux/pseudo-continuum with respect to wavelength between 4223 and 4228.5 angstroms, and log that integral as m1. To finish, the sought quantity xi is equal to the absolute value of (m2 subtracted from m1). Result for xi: 2.7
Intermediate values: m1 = 5.6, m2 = 3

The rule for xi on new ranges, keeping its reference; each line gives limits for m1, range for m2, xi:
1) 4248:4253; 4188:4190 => 4.0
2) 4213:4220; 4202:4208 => 1.4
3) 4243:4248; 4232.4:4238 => 0.2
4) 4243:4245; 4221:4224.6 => 1.3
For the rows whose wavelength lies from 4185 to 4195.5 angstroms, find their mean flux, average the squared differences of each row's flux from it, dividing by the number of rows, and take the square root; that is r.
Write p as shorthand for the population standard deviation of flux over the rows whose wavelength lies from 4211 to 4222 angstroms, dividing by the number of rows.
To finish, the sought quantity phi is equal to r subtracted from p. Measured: -1.0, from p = 1.6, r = 2.6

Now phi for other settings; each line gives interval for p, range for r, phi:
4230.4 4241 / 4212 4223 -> 1.8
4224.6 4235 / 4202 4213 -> -0.8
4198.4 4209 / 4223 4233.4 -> 1.9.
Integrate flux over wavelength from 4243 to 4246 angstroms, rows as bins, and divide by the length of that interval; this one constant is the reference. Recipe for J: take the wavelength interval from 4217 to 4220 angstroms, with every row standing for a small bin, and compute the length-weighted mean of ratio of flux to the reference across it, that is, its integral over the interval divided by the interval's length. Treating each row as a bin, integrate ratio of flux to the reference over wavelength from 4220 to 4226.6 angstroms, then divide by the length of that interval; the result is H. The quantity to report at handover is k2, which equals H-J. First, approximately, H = 0.812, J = 0.89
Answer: -0.080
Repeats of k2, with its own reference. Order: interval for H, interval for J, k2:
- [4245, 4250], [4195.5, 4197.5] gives 0.118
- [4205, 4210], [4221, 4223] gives 0.034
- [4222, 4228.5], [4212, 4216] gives -0.175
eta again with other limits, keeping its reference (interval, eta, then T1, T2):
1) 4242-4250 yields 5.9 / 4249.49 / 4243.6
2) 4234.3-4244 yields 6.1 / 4234.83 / 4240.9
